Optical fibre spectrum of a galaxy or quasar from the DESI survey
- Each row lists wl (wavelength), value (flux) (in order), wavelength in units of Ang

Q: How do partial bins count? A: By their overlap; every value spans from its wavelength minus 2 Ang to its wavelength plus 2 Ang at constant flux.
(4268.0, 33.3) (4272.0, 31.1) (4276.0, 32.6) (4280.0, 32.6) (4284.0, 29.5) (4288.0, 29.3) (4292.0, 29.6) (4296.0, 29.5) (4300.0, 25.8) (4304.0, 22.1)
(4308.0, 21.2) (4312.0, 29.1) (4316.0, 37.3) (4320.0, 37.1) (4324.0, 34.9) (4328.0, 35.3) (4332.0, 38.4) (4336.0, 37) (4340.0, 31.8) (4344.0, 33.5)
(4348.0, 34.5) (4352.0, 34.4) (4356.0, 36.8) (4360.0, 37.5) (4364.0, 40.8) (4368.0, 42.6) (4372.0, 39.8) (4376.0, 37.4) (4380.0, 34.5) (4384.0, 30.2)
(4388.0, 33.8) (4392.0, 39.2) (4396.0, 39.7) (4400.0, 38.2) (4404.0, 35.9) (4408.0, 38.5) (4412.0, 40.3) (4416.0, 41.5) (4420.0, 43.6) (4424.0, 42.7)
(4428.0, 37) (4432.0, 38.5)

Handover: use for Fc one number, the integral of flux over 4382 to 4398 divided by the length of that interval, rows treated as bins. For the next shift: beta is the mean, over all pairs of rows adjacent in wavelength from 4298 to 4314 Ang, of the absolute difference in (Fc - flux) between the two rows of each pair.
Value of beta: 4.2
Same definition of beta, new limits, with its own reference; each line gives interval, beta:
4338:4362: 1.2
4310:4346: 2.8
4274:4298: 0.7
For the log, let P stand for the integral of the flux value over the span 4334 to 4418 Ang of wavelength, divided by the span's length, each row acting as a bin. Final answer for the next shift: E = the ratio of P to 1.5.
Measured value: 24.7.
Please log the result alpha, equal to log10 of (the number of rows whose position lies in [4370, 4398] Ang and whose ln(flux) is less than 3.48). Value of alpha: 0.0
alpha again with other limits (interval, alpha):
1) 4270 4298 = 0.7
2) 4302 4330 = 0.5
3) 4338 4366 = 0.0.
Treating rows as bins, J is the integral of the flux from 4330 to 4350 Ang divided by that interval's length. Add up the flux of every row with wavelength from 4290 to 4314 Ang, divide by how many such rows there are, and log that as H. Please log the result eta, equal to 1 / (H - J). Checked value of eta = -0.11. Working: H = 26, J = 35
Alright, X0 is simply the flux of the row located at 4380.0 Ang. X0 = 34.5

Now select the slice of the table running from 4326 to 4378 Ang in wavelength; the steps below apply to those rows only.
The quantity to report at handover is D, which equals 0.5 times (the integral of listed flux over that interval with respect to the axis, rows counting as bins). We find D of 960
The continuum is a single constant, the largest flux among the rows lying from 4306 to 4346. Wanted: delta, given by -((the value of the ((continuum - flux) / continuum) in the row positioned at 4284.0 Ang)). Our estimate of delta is -0.23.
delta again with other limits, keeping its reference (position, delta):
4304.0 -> -0.42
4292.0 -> -0.23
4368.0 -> 0.11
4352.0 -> -0.10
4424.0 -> 0.11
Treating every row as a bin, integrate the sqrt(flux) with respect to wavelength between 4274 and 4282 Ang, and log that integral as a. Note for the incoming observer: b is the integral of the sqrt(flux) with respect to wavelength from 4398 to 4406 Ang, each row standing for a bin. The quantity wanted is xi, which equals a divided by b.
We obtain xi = 0.94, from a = 46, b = 48.7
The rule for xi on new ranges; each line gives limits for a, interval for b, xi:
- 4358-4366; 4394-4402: 1.00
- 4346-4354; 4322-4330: 0.99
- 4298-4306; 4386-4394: 0.81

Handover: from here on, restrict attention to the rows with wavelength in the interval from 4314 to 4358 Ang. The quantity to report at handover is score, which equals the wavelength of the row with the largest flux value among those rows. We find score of 4332.0 Ang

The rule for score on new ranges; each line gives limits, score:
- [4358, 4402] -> 4368.0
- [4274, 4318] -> 4316.0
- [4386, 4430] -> 4420.0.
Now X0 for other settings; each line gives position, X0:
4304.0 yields 22.1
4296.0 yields 29.5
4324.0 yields 34.9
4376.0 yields 37.4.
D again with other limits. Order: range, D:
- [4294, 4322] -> 404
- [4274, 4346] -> 1133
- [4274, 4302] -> 418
